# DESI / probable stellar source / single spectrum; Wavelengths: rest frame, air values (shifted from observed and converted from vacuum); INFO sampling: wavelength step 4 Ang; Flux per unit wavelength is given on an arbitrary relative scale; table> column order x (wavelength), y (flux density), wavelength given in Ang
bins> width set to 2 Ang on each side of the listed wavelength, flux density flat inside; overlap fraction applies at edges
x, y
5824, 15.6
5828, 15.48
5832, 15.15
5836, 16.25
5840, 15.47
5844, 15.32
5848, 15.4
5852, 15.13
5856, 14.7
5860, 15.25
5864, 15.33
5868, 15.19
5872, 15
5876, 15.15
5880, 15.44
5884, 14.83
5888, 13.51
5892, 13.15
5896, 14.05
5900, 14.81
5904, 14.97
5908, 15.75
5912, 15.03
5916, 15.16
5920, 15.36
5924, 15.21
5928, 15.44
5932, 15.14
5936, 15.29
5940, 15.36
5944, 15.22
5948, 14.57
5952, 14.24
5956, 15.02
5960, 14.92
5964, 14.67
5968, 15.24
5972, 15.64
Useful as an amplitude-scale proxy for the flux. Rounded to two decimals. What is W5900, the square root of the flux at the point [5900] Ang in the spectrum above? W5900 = 3.85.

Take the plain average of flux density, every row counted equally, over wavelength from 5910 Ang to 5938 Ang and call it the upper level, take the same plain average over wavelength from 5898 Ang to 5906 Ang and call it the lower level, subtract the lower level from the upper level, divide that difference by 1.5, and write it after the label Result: 0.23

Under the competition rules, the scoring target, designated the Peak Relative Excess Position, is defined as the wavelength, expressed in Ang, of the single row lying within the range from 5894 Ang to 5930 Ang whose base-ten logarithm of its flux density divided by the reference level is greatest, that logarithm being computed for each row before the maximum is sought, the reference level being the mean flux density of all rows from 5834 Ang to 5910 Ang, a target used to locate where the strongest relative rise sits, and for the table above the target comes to 5908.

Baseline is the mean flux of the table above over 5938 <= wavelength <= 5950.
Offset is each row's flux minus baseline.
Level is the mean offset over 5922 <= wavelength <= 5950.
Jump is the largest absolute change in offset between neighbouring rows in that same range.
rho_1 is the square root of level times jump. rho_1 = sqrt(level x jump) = 0.29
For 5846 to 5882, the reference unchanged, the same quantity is 0.26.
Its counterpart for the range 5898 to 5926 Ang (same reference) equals 0.32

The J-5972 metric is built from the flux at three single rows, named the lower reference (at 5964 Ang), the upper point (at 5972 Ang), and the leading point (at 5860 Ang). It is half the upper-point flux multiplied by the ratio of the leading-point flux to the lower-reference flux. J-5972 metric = 8.1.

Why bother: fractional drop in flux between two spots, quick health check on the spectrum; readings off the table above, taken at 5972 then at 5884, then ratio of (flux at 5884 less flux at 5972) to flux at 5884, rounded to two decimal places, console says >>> -0.05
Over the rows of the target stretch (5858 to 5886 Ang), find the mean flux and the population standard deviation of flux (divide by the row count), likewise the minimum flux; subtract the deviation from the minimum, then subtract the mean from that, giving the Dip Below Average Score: -0.53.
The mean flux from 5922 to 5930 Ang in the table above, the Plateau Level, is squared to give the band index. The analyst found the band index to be 235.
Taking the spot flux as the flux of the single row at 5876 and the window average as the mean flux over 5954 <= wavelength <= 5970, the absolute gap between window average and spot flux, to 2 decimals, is 0.19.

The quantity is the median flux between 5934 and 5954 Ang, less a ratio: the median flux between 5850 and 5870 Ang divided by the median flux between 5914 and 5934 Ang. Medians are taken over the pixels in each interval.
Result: 14.2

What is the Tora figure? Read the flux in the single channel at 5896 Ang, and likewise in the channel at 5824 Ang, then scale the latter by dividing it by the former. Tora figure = 1.11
